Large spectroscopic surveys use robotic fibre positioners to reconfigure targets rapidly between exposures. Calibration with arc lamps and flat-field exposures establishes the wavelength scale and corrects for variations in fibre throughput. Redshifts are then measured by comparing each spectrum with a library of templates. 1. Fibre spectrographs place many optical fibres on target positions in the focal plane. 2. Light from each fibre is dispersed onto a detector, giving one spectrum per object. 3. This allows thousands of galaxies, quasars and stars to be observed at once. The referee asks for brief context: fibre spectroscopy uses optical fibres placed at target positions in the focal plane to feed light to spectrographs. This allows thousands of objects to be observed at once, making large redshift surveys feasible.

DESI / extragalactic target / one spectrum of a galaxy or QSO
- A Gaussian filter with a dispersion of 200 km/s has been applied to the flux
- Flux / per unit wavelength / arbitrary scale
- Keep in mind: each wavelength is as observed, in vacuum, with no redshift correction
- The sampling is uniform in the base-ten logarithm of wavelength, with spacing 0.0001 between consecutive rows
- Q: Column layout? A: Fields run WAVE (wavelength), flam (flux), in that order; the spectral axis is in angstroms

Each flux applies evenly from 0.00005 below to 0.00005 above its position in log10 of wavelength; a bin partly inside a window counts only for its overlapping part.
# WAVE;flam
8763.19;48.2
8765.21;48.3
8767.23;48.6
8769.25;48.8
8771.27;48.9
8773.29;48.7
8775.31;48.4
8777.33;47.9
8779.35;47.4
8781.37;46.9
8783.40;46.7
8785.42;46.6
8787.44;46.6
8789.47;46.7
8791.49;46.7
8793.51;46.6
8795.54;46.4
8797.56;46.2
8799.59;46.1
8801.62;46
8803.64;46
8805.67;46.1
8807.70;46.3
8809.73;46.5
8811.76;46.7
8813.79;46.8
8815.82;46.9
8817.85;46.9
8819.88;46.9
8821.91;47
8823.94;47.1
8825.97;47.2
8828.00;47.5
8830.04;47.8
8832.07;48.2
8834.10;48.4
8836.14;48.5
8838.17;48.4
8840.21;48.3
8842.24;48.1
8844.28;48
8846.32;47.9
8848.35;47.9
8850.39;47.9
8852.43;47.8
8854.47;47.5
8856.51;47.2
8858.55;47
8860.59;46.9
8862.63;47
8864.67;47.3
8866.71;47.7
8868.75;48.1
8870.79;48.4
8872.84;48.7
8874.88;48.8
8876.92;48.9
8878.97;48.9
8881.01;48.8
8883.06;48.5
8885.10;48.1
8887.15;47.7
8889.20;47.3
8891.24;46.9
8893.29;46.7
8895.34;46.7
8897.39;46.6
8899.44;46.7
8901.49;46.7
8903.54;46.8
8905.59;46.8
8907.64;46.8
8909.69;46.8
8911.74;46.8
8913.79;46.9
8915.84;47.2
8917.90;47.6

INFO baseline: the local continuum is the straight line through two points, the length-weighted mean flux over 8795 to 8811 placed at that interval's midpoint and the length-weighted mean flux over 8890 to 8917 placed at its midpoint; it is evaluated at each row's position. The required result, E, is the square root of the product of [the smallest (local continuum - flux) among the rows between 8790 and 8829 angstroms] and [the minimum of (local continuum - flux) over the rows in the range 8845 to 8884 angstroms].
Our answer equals 1.6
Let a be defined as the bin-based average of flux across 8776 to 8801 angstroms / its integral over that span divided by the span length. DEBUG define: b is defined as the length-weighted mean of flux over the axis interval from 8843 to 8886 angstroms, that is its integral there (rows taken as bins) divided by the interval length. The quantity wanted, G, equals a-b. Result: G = -1.2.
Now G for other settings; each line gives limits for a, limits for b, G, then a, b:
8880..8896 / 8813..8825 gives 0.6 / 47.6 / 47.0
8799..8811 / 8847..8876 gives -1.6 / 46.2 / 47.7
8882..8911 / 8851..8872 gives -0.4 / 47.1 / 47.5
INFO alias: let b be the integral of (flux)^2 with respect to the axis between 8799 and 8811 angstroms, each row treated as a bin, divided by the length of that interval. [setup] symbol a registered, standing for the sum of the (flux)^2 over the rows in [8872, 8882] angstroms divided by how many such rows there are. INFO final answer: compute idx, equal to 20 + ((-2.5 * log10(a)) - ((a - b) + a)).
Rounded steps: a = 2383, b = 2132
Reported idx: -2623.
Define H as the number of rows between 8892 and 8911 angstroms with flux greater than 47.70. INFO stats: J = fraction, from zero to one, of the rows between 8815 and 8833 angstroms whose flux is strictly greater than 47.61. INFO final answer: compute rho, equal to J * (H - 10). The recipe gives -2.2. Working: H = 0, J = 0.22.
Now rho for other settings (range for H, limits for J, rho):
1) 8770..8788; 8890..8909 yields 0.0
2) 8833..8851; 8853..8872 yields -0.3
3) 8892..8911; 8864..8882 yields -8.9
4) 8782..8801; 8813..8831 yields -1.1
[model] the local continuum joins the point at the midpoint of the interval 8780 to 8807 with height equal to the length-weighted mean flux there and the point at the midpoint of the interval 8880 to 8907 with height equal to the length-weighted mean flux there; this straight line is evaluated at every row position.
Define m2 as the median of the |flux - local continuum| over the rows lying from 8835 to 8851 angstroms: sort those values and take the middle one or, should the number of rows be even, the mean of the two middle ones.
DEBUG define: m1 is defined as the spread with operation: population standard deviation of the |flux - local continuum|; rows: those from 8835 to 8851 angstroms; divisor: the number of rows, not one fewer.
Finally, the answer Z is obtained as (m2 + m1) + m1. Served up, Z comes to 1.7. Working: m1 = 0.26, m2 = 1.22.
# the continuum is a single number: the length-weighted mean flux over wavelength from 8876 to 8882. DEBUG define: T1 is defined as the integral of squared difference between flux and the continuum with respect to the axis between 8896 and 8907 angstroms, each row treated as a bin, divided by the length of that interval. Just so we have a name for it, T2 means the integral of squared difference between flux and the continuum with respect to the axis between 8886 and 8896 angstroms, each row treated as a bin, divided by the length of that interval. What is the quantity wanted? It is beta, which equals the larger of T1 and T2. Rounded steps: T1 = 5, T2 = 3.3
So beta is 4.6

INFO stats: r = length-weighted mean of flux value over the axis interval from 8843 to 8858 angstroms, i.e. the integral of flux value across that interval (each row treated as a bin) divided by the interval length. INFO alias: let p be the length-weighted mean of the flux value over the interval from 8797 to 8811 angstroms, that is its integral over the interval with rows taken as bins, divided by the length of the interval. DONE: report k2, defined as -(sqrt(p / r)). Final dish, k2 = -0.98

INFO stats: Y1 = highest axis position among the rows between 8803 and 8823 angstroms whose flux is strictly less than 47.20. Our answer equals 8821.91 angstroms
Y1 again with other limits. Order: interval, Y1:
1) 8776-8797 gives 8795.54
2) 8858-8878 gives 8862.63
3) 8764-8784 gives 8783.40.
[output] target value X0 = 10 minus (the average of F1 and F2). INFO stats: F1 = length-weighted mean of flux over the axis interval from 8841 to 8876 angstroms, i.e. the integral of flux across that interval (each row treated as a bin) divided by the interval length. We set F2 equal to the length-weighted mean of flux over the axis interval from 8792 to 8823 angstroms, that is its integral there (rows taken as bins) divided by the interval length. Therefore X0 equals -37.14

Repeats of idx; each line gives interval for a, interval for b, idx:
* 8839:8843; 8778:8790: -2441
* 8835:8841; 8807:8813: -2511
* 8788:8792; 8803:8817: -2190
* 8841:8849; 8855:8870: -2350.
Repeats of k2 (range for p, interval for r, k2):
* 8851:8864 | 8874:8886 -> -0.99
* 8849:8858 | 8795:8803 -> -1.01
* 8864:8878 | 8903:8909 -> -1.02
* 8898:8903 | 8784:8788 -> -1.00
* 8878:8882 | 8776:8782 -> -1.01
